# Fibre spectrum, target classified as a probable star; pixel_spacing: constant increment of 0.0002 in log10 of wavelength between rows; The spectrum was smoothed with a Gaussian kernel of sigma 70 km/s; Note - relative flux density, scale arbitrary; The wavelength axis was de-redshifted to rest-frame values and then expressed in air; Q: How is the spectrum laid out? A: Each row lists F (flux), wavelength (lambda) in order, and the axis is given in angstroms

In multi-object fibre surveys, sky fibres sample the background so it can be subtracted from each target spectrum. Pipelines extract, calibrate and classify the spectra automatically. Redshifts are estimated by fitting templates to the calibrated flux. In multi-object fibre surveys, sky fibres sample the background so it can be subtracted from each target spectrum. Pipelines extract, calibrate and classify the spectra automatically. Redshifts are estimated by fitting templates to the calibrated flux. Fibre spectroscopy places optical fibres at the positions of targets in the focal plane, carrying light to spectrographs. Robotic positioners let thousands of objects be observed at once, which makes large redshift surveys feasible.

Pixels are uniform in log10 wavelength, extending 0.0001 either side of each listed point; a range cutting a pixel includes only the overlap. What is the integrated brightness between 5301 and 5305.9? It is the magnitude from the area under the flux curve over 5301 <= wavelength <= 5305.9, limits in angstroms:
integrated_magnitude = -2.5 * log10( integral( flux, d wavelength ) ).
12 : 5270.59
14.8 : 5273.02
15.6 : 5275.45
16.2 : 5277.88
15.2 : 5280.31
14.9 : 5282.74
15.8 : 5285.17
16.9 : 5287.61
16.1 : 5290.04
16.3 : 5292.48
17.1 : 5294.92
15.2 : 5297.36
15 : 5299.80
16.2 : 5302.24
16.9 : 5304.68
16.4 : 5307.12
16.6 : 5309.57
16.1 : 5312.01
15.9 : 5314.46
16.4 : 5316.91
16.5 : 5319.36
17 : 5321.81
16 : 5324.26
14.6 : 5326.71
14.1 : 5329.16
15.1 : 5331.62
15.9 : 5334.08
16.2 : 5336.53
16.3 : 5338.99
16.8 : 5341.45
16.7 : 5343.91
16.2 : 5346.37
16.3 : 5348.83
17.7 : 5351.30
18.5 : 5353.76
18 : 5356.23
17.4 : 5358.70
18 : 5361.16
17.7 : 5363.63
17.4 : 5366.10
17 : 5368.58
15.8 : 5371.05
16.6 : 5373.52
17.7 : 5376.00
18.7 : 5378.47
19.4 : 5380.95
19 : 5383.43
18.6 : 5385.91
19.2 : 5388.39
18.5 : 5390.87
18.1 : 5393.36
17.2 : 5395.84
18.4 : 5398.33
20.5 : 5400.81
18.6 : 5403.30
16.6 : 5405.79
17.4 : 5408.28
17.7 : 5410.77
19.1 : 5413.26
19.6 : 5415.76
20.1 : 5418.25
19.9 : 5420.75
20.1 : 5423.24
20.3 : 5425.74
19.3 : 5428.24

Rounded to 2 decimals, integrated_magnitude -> -4.77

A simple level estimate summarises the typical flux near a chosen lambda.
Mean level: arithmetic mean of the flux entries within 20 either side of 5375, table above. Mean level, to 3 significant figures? 17.9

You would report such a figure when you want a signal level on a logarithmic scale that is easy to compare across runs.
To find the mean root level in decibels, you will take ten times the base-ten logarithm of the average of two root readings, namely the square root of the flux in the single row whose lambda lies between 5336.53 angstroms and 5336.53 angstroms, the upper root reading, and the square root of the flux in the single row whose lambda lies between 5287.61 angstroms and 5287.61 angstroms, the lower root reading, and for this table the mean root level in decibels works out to 6.09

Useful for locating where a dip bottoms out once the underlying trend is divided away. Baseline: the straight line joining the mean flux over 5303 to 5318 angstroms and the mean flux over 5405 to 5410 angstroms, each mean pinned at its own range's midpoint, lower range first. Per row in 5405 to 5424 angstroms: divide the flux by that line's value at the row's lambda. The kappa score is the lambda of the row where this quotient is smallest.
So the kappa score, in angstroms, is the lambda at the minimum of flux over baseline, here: 5405.79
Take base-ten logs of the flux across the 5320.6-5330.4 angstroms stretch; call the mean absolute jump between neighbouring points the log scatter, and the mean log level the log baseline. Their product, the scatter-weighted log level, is 0.032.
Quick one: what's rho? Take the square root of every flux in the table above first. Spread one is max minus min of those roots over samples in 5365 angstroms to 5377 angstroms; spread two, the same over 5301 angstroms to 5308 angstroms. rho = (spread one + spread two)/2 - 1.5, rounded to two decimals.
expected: -1.34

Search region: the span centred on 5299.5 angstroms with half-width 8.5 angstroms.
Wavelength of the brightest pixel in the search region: 5294.92 angstroms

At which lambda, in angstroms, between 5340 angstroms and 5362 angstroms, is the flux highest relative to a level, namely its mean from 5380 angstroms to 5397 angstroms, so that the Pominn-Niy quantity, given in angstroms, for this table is 5353.76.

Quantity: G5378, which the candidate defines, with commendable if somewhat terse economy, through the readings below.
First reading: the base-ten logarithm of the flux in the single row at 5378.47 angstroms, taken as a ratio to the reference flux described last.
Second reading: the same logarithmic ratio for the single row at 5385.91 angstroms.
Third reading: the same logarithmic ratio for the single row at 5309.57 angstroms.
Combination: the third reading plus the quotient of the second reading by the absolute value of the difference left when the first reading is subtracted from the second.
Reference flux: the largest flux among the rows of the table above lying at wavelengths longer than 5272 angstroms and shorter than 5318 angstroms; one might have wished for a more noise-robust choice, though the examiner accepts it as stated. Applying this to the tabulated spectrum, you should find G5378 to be 15.7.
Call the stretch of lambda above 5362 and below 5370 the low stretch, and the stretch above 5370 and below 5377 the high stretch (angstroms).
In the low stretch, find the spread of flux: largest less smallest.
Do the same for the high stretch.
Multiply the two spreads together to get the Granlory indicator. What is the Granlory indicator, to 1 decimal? 1.3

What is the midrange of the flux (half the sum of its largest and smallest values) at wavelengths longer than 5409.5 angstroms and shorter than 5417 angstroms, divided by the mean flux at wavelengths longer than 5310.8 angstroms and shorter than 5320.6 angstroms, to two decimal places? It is 1.15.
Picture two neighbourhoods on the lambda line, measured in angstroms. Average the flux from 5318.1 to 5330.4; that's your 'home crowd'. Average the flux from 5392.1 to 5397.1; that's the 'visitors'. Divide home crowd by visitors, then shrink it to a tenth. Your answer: 0.089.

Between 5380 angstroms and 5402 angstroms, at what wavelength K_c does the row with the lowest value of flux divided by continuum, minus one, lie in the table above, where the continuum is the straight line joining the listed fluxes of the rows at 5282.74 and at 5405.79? 5395.84 angstroms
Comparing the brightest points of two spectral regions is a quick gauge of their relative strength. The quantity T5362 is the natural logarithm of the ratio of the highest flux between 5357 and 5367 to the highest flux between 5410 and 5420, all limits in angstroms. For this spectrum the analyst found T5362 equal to -0.11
